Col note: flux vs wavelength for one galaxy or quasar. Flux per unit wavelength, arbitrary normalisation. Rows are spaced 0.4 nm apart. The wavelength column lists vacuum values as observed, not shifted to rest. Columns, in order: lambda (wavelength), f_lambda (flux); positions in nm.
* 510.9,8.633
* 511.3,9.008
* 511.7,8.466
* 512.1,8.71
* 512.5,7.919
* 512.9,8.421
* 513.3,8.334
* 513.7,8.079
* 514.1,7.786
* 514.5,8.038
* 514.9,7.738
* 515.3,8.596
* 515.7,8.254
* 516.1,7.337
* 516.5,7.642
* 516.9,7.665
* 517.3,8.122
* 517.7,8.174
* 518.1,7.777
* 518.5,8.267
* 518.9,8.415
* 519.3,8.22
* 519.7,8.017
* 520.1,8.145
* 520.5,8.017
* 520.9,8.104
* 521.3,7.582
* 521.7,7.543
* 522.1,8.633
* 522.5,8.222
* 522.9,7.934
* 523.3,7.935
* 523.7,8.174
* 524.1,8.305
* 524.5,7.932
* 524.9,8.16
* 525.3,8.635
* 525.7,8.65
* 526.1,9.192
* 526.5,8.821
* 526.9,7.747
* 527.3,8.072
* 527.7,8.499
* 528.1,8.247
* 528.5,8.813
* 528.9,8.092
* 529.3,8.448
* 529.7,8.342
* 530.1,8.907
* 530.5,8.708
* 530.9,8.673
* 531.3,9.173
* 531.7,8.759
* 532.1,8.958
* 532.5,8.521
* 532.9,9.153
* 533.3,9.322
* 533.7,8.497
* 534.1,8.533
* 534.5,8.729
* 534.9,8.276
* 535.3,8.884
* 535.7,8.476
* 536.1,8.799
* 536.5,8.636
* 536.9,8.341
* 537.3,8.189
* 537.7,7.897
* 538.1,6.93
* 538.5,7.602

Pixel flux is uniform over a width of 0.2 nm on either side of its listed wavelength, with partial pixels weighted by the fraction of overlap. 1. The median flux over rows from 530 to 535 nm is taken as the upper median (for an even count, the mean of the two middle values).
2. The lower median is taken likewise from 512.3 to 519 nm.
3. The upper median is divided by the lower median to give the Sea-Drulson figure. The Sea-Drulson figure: 1.08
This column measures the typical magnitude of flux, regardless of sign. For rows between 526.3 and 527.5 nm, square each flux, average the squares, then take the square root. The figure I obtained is 8.23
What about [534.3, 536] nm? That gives 8.59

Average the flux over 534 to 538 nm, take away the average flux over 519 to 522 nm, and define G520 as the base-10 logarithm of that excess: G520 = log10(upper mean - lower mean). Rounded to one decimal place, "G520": -0.3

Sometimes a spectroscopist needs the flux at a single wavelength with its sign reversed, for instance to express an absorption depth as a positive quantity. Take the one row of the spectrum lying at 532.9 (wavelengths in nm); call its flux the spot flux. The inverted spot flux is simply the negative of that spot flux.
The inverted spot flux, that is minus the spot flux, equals -9.15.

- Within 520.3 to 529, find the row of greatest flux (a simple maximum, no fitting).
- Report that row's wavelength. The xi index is 526.1 nm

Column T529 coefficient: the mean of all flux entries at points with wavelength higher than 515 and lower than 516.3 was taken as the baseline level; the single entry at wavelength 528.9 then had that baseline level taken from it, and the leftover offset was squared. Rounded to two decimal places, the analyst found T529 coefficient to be 0.00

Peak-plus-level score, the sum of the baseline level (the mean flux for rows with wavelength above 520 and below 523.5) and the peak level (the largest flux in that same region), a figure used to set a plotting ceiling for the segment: 16.6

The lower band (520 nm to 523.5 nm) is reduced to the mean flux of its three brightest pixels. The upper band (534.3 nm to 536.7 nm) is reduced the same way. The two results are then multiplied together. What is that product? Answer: 73.4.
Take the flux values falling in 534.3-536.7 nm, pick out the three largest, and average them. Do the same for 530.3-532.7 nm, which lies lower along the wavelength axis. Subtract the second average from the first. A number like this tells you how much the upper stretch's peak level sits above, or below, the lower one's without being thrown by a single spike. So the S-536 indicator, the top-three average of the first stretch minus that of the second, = -0.2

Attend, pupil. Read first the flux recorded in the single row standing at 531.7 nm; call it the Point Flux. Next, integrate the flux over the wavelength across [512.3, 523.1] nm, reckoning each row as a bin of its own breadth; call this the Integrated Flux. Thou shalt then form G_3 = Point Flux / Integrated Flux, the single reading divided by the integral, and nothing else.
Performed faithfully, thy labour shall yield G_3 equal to 0.10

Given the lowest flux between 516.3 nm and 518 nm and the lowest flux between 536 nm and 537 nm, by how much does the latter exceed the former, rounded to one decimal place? 0.7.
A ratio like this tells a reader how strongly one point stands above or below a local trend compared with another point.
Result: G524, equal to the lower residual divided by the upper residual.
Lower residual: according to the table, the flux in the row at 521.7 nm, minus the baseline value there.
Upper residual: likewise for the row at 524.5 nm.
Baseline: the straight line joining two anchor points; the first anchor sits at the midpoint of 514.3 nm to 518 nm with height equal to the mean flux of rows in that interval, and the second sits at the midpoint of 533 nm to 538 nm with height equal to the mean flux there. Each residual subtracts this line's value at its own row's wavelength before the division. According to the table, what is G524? 2.1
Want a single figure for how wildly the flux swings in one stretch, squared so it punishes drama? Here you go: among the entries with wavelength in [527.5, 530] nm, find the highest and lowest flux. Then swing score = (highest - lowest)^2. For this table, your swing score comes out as 0.52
